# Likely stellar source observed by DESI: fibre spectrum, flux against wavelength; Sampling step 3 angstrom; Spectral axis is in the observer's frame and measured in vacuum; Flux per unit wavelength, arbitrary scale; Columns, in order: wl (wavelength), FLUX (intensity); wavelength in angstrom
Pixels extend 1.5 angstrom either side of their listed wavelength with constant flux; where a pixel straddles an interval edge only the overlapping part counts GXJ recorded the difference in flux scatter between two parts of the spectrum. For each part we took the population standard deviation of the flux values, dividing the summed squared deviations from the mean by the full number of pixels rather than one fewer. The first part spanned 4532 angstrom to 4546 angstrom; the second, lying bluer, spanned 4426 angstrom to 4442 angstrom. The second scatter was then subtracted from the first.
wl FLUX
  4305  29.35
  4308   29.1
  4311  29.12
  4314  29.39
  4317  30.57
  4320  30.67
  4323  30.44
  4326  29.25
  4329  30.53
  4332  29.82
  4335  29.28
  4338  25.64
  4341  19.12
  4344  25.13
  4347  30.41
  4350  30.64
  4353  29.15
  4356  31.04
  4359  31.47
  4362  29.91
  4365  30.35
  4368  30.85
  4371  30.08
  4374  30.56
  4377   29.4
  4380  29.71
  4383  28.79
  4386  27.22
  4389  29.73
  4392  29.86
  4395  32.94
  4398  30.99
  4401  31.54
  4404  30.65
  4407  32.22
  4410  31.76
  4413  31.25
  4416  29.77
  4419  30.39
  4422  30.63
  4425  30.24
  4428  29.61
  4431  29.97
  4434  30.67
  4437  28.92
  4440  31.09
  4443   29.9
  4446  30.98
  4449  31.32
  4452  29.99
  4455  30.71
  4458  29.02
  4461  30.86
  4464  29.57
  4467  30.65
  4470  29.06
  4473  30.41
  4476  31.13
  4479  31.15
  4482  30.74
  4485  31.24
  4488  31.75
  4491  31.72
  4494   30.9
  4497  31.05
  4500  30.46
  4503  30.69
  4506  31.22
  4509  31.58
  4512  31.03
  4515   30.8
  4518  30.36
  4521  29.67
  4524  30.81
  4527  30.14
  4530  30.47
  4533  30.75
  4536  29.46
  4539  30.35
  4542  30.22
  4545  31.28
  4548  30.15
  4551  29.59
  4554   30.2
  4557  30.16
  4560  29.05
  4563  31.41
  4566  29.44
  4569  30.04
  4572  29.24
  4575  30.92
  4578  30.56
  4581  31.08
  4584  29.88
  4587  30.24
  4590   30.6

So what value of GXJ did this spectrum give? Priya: -0.16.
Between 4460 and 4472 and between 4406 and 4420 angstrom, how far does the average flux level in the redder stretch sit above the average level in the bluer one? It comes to -1.0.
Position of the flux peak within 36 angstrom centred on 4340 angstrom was 4356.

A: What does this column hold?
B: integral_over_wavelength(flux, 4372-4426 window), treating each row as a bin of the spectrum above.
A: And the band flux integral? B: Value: 1643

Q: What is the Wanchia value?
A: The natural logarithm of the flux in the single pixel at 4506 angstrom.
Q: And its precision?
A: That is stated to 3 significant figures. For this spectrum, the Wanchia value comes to 3.44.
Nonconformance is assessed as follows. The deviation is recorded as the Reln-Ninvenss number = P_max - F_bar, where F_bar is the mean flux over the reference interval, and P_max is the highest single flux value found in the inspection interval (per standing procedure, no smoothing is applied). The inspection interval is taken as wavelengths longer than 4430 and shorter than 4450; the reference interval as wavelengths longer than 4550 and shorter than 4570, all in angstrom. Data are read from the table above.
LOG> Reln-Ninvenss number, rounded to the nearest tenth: 1.3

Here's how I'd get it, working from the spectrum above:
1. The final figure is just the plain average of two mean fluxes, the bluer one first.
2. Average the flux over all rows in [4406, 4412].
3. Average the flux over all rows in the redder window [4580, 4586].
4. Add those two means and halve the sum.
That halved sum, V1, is 31.2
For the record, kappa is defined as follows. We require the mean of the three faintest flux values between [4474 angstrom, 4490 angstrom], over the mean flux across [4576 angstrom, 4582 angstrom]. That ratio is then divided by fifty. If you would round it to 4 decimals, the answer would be 0.0201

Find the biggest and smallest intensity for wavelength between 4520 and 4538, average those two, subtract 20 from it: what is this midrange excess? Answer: 10.1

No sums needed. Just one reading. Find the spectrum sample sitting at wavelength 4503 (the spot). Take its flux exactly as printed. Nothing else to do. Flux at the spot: 30.69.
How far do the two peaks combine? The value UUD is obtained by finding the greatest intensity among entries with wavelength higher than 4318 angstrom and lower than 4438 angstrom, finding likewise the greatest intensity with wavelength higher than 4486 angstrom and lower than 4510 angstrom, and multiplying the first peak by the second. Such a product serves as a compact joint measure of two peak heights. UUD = 1046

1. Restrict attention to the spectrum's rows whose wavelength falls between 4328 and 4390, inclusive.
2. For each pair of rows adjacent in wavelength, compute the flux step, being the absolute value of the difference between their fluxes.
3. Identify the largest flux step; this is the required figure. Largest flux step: 6.52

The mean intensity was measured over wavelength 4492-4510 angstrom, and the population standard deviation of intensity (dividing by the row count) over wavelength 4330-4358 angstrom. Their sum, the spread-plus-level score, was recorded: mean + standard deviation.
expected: 34.6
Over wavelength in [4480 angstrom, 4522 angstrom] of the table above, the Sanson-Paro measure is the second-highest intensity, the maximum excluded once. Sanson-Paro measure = 31.72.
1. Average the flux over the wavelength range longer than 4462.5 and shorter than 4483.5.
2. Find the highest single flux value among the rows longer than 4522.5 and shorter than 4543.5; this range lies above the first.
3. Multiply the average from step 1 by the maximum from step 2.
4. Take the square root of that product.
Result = 30.6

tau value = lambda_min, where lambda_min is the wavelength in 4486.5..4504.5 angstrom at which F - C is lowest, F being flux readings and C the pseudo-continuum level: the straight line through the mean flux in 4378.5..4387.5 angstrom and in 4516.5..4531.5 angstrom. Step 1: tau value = 4500 angstrom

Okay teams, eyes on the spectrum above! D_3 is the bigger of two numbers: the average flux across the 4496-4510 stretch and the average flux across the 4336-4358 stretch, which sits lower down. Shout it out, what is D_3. 31.0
